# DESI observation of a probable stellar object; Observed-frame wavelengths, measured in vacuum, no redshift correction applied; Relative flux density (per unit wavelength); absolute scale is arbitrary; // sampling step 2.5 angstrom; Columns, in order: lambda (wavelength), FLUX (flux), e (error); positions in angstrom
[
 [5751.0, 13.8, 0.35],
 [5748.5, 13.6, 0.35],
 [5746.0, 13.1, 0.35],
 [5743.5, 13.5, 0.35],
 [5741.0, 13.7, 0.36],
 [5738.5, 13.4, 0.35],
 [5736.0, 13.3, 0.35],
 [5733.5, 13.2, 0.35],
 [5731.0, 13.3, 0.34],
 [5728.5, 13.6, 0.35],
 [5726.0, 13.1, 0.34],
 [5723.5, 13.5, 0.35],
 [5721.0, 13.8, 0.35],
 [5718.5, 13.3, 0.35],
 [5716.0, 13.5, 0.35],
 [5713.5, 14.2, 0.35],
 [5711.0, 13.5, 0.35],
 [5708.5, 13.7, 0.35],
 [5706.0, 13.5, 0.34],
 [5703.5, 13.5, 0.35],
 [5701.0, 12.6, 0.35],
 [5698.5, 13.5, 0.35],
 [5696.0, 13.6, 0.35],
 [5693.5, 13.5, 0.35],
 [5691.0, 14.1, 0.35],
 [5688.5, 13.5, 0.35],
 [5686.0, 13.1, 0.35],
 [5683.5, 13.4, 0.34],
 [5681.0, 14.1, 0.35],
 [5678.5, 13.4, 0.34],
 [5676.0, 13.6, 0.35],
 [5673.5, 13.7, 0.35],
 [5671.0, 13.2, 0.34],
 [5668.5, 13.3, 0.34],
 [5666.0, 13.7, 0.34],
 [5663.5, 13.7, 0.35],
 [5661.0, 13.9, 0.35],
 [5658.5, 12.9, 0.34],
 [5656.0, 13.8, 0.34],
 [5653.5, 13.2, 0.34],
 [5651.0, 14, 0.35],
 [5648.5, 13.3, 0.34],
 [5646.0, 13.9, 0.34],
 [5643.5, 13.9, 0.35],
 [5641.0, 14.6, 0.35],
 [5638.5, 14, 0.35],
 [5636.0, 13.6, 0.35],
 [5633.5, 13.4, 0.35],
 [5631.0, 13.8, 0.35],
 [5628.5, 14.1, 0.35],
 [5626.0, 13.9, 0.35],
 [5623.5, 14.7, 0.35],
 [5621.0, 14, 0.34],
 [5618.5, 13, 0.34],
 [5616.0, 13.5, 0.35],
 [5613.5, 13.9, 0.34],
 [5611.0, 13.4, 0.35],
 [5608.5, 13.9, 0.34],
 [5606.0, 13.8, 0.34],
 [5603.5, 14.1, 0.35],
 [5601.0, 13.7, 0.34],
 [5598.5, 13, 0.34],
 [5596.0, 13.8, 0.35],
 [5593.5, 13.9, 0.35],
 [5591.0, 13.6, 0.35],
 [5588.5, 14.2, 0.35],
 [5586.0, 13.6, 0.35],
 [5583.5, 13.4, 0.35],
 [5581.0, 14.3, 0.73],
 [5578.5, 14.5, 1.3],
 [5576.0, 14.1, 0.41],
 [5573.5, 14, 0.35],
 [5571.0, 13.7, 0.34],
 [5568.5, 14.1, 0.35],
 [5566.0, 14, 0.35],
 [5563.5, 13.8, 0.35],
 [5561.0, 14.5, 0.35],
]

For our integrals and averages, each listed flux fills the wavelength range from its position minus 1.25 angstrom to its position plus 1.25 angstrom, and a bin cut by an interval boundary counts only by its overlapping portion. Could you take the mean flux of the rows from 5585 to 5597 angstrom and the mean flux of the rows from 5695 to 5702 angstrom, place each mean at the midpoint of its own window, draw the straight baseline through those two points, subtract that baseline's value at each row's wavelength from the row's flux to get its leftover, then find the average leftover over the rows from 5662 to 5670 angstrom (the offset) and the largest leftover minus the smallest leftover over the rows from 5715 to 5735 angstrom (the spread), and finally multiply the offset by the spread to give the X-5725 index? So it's 0.10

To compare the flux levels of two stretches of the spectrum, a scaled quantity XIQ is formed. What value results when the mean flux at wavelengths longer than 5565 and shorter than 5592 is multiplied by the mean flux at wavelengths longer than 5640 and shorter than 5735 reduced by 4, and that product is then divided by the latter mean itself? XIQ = 9.84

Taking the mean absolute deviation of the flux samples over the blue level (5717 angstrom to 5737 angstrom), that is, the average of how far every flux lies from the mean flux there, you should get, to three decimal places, 0.184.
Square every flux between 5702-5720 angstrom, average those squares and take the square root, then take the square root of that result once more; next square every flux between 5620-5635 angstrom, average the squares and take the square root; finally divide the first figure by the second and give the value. 0.264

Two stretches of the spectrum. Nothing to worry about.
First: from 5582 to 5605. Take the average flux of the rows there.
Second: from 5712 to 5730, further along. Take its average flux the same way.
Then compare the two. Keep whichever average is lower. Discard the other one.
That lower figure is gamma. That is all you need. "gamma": 13.6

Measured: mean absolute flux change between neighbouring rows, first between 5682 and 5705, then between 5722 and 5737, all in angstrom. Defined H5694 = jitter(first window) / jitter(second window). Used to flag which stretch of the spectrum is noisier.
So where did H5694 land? 1.74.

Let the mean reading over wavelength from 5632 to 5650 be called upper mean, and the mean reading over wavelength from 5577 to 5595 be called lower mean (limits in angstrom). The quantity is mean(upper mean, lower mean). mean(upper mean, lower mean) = 13.9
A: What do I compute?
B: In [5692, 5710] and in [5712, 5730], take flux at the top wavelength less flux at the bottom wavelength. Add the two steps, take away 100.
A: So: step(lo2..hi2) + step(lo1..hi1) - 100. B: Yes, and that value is -100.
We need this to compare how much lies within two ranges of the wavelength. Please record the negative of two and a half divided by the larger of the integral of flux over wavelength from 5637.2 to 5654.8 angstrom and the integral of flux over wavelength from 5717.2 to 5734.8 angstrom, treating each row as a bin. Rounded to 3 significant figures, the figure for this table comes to -0.0103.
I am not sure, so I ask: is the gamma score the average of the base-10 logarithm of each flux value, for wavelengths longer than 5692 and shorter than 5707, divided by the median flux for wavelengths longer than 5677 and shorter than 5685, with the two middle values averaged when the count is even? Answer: 0.0840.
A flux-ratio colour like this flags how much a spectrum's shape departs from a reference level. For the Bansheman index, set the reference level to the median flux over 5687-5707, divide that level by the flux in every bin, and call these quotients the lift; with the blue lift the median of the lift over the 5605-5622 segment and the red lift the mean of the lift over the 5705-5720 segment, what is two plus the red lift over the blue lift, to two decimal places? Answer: 3.01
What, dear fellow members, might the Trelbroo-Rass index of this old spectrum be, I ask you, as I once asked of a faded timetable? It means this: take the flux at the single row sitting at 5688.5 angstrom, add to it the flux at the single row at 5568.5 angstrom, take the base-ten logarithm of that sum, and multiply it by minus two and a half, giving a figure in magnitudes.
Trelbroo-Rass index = -3.60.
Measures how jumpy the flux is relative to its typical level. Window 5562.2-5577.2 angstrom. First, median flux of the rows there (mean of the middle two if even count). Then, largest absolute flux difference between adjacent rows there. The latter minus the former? -13.6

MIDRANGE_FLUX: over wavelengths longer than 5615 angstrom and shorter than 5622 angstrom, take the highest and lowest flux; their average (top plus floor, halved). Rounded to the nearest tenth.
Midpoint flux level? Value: 13.5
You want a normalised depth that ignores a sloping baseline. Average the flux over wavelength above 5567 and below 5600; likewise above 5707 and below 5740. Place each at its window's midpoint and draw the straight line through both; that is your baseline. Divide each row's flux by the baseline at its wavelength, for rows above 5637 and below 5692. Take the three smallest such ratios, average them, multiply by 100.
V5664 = 95.8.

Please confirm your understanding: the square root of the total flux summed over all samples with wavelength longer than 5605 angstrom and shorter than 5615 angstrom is 7.42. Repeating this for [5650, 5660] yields 7.34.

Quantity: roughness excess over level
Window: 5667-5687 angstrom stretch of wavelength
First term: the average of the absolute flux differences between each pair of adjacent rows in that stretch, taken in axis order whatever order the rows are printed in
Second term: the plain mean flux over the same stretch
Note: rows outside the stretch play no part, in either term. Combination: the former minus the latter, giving -13.1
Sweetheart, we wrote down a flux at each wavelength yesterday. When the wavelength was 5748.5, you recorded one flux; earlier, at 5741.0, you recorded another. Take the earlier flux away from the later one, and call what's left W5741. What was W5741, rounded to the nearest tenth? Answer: -0.1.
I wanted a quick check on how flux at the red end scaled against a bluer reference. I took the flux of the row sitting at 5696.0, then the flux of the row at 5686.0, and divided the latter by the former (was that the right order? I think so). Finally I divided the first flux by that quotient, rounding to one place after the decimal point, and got 14.1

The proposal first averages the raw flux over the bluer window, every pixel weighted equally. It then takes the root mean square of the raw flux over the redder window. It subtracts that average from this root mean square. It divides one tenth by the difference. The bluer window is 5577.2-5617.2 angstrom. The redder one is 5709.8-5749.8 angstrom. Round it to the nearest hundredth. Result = -0.32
